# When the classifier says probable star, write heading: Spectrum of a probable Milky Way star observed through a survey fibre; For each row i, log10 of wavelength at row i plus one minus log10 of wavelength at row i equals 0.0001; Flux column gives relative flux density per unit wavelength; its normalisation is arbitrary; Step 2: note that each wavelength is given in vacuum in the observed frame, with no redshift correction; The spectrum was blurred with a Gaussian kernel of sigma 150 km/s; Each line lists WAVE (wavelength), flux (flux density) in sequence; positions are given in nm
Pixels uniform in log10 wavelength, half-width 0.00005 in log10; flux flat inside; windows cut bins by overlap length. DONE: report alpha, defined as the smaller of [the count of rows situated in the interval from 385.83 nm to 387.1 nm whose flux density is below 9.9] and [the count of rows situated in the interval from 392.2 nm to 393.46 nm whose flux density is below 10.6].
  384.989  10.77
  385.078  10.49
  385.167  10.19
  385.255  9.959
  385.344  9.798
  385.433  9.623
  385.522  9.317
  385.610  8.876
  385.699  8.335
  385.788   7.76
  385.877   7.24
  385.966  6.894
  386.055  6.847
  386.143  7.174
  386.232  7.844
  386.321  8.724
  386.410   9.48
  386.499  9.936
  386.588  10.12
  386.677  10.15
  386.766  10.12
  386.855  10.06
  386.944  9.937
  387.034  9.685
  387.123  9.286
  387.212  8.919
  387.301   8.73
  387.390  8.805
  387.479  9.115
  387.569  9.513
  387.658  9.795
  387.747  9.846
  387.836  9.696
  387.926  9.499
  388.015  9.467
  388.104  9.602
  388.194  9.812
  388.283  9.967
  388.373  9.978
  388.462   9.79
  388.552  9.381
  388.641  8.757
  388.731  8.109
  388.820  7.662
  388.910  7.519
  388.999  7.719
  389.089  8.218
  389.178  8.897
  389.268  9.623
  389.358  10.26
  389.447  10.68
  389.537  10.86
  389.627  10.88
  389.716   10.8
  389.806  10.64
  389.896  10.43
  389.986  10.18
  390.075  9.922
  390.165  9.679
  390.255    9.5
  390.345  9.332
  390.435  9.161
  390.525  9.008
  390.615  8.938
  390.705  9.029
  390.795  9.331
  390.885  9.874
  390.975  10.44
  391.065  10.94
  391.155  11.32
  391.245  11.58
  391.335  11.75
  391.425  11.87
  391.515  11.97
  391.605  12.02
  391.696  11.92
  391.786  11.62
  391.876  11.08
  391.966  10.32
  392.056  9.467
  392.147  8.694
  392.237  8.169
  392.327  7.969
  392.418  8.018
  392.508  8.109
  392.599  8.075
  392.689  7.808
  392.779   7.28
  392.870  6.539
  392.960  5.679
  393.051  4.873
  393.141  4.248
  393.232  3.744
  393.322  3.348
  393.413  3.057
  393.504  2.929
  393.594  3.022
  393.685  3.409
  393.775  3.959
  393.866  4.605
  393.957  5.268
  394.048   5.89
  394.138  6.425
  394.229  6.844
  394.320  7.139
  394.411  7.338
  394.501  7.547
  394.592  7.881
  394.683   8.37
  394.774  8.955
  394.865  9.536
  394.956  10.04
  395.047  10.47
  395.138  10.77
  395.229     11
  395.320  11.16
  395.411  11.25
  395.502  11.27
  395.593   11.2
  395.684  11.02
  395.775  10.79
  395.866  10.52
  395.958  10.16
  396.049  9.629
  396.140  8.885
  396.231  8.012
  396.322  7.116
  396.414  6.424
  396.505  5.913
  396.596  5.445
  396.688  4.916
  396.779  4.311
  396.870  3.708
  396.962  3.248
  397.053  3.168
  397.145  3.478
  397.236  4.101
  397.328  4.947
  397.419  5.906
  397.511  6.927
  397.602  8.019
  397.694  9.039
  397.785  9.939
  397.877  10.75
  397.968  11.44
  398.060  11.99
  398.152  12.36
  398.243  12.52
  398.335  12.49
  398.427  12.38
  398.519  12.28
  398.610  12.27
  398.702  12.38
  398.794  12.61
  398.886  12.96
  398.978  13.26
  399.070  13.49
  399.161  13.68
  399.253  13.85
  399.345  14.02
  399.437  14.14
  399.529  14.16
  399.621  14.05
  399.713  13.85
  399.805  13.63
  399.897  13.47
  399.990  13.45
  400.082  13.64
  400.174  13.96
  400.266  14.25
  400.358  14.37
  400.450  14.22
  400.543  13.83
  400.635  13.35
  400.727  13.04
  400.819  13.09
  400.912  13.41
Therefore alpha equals 8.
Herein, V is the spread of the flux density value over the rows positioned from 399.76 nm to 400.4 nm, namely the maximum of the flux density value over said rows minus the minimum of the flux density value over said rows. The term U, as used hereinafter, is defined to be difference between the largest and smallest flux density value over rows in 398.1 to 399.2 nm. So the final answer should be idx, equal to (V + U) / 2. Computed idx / 1.2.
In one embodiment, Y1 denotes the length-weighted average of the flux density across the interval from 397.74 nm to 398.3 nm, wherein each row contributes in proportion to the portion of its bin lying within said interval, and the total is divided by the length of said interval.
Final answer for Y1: 11.5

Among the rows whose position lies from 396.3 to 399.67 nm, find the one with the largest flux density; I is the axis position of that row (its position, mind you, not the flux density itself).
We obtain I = 399.529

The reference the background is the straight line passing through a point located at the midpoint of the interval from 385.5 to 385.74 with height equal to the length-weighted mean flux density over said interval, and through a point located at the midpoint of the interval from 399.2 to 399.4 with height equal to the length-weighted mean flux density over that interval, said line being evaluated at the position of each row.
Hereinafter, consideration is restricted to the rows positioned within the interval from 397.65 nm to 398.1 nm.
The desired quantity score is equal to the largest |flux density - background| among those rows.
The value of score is 4.3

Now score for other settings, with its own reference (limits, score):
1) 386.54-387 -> 0.9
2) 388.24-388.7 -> 1.2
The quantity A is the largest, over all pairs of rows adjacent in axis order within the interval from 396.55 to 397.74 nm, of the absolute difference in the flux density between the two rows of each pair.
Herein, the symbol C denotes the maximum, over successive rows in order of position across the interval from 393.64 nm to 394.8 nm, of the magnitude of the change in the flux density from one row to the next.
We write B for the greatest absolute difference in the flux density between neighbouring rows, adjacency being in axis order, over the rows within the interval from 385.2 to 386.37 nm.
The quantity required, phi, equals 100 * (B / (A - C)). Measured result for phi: 205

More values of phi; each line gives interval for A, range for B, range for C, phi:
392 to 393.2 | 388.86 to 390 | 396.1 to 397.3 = -2017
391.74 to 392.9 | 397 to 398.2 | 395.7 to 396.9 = -2540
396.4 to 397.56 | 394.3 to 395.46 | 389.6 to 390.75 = 77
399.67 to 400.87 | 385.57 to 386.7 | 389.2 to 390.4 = -561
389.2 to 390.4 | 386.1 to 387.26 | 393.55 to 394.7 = -3385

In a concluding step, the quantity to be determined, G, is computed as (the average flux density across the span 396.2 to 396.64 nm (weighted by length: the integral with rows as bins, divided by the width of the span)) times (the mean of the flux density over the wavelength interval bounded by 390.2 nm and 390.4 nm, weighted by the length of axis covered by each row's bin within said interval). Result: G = 61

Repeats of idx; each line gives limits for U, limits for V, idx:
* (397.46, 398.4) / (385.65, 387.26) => 4.4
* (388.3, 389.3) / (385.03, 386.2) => 3.1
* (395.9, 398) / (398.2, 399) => 4.6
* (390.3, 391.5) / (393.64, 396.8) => 5.4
